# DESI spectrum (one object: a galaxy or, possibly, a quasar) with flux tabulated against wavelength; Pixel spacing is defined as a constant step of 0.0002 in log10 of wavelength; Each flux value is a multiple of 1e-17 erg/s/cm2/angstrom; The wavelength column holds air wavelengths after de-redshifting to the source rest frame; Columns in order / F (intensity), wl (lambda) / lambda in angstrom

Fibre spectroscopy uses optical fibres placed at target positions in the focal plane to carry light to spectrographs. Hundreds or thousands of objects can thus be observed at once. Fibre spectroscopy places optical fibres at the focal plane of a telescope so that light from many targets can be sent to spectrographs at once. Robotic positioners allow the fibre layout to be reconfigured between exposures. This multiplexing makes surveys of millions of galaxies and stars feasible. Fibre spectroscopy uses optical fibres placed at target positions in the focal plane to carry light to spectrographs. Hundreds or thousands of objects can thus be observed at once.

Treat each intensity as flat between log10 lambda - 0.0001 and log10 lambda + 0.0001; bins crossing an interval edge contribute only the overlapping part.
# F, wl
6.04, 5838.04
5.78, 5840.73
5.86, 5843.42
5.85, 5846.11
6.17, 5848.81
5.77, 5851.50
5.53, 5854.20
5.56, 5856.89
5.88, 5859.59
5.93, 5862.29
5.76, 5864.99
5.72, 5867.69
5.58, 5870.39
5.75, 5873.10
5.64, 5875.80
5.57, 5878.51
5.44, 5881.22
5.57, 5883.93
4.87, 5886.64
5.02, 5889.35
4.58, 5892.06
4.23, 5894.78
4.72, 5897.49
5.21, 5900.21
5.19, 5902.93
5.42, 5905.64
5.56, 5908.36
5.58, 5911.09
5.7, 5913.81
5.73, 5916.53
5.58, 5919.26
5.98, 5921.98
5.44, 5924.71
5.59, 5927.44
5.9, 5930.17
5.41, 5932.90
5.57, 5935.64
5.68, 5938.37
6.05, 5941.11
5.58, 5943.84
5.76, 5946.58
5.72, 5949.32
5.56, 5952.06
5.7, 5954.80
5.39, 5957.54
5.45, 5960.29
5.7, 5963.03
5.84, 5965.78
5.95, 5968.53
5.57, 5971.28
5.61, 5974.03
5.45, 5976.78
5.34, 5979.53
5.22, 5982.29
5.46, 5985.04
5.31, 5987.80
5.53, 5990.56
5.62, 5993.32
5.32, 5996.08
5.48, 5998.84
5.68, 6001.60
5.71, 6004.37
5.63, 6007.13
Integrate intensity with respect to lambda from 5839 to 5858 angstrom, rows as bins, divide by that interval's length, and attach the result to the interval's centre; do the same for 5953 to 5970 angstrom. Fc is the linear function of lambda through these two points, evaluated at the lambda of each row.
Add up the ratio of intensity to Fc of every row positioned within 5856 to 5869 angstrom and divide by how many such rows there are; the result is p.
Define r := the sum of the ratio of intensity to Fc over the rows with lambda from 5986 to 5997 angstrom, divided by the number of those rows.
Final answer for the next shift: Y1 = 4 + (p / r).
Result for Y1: 5.033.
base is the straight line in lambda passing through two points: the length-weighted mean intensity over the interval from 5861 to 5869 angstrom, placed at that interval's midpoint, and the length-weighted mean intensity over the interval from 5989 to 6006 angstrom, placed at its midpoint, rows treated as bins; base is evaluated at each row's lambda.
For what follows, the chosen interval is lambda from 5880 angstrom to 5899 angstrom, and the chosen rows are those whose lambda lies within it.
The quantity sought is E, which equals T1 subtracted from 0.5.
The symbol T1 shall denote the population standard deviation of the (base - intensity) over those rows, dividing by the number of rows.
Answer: 0.07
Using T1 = 0.43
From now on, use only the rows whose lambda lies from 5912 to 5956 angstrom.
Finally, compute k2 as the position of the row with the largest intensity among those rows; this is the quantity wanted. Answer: 5941.11 angstrom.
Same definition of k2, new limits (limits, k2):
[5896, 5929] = 5921.98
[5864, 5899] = 5864.99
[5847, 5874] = 5848.81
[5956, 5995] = 5968.53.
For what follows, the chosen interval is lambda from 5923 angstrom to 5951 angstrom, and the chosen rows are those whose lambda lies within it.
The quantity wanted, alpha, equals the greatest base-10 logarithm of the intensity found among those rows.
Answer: 0.782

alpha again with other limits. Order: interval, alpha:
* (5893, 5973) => 0.782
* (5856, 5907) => 0.773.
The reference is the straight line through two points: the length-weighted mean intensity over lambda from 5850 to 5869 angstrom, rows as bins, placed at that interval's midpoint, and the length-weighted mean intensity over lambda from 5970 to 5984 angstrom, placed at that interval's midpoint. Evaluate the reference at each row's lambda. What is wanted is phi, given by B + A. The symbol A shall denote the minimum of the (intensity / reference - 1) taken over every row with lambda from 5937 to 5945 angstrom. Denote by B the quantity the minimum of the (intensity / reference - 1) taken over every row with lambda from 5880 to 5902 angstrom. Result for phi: -0.24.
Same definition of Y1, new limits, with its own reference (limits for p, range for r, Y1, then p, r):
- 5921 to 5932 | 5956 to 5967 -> 5.016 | 1.003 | 0.99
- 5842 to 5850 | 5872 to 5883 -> 5.058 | 1.028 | 0.97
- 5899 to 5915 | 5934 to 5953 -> 4.948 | 0.950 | 1.00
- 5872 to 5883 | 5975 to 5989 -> 5.024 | 0.972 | 0.95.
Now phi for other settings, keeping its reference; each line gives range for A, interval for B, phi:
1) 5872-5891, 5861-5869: -0.14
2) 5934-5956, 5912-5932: -0.02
